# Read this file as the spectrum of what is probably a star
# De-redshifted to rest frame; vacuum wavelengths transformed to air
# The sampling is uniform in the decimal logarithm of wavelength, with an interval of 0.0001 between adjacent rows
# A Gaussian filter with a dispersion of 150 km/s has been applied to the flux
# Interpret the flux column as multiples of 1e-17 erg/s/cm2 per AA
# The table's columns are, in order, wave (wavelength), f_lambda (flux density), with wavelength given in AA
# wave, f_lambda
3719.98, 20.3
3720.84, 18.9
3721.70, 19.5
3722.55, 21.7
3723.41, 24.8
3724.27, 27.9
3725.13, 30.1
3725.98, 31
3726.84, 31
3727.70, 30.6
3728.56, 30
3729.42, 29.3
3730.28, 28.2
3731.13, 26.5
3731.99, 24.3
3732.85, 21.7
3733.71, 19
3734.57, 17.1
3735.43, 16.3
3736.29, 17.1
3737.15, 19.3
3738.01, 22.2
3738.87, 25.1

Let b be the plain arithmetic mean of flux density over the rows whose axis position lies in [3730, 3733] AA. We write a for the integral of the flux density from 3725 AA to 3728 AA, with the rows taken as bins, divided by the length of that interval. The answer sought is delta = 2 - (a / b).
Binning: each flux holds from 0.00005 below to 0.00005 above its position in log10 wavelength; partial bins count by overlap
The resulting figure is 0.8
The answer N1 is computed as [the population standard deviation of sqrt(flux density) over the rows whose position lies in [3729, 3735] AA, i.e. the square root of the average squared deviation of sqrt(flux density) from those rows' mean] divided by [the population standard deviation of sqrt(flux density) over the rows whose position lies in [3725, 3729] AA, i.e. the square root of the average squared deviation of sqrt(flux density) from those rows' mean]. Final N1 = 11.6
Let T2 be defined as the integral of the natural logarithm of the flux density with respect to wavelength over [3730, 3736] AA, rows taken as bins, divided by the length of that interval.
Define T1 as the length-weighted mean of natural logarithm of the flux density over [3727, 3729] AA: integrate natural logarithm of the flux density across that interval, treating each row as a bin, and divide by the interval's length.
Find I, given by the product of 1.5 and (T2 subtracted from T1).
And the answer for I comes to 0.52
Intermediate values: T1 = 3.41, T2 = 3.1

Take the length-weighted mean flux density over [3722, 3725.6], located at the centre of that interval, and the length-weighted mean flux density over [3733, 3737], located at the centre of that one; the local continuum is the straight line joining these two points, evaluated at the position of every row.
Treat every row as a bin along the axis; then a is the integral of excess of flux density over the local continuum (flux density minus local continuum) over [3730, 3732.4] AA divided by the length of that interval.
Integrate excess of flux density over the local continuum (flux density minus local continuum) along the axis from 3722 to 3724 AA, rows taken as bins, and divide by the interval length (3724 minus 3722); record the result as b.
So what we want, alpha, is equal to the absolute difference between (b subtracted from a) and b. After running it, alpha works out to 12.1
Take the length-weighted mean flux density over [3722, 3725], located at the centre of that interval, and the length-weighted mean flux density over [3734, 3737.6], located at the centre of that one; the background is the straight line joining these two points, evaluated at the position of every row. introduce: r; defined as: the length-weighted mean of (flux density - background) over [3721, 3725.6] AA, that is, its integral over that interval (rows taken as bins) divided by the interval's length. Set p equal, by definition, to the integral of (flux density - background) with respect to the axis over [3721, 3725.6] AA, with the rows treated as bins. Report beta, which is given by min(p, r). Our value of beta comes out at -3.2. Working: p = -3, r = -1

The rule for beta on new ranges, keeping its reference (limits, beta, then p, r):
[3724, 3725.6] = 4.9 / 8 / 5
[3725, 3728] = 7.5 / 22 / 7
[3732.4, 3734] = 1.4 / 2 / 1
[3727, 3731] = 7.7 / 31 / 8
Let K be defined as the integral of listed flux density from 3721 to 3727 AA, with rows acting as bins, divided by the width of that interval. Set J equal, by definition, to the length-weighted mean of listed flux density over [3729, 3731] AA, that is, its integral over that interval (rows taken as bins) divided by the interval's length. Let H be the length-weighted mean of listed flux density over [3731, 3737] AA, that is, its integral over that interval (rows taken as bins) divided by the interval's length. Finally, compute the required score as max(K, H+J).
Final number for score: 48.4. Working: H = 19.9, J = 28.5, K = 26.0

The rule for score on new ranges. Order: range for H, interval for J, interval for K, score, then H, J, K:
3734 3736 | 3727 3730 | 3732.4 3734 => 46.8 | 16.9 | 29.9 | 20.5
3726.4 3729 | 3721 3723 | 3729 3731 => 50.9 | 30.5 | 20.4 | 28.5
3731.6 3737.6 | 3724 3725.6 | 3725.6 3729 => 48.5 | 19.2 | 29.3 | 30.6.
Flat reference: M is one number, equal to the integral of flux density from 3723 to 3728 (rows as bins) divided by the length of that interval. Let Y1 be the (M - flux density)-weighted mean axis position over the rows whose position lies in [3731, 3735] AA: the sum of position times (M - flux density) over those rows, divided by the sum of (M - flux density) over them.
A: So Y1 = 3733.4 AA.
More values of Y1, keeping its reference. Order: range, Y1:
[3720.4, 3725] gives 3722.0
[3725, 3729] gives 3726.8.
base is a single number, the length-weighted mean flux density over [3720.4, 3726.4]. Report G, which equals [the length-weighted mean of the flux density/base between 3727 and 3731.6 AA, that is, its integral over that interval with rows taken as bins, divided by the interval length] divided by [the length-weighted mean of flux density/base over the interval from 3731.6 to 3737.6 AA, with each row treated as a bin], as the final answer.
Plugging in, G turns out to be 1.51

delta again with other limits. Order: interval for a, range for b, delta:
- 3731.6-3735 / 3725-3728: 1.3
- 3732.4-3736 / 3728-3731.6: 1.4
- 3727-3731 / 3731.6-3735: 0.6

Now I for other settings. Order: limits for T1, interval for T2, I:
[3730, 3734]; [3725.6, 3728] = -0.38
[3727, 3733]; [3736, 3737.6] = 0.61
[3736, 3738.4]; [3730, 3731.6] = -0.52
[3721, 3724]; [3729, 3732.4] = -0.33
